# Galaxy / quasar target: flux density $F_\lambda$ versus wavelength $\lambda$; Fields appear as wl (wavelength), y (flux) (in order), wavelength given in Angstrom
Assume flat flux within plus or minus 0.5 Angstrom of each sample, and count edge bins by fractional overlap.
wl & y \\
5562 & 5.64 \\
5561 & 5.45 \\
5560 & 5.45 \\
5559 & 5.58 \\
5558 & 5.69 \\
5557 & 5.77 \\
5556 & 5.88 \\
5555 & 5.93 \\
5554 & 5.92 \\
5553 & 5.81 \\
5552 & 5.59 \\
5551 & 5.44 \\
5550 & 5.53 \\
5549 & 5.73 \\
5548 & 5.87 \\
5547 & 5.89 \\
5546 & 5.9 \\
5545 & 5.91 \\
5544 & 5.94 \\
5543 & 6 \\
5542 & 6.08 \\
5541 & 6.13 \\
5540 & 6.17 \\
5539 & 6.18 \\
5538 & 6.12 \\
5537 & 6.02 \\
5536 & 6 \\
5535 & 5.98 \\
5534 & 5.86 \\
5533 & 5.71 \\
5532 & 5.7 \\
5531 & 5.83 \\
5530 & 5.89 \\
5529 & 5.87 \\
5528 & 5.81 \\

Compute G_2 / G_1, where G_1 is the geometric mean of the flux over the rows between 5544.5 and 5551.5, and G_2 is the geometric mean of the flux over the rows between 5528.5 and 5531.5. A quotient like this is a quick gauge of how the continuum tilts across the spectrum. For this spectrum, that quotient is 1.02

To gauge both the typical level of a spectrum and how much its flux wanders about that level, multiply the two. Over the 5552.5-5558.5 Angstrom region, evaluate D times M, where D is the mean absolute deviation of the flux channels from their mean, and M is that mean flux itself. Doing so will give 0.45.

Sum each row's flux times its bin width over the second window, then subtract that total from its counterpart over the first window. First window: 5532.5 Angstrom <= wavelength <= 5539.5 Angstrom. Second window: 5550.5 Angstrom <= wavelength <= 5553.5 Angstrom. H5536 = 25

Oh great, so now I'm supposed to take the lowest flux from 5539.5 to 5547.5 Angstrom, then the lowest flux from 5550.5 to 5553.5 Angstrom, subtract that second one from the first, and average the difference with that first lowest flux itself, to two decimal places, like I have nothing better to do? 3.17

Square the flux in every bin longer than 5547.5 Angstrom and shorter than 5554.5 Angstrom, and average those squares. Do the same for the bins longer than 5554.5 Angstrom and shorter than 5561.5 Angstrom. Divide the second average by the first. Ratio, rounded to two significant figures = 0.99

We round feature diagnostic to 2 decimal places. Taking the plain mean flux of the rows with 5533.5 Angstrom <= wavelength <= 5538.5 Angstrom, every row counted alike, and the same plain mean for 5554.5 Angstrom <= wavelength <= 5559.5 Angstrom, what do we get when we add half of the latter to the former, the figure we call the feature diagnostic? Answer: 8.88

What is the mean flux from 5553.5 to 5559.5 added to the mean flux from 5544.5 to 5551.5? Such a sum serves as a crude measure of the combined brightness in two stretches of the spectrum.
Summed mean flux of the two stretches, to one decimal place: 11.5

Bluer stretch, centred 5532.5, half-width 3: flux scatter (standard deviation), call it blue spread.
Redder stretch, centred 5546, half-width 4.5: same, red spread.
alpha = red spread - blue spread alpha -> 0.052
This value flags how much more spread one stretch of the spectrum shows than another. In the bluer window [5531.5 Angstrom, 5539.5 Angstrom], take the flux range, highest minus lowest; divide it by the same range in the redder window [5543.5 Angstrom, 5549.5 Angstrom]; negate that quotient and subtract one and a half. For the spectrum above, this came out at -3.8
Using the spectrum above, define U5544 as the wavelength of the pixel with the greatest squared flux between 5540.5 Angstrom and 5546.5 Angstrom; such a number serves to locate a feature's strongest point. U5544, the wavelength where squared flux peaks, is 5541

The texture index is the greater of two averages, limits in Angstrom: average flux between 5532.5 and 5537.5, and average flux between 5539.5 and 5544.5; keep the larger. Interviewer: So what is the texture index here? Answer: 6.06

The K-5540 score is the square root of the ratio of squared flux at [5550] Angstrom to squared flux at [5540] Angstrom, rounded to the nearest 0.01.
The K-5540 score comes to 0.90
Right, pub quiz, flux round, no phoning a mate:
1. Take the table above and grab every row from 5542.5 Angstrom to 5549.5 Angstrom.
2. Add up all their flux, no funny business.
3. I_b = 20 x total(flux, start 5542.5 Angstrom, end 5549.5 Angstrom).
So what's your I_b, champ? 825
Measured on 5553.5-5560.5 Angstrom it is 804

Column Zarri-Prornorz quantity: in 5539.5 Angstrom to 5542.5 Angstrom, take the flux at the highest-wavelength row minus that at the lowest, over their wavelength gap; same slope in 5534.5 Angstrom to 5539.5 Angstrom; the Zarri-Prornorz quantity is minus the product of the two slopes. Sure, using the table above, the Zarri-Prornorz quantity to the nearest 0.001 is 0.002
